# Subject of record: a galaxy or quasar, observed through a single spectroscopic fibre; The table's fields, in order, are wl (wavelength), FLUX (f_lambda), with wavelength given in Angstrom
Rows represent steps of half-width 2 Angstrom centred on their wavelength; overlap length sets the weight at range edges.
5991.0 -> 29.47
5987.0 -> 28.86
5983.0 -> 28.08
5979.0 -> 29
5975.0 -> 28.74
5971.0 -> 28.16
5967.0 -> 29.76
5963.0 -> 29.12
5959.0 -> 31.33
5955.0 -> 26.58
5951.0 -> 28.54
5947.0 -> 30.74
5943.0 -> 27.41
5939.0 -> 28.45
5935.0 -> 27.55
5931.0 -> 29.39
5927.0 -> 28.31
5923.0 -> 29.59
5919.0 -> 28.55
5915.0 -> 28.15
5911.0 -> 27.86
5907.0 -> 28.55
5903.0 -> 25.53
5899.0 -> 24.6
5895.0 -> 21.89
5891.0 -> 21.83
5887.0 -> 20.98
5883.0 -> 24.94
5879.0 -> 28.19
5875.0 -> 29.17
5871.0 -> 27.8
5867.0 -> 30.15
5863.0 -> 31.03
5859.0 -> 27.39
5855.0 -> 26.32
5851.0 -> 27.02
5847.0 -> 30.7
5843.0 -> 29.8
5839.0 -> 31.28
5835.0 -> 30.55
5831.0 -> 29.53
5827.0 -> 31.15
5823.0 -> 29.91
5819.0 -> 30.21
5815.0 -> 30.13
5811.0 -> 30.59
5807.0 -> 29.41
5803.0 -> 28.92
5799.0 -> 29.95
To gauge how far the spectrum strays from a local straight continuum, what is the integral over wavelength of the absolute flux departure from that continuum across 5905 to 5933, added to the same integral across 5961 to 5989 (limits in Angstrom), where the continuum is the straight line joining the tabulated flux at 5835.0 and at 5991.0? 60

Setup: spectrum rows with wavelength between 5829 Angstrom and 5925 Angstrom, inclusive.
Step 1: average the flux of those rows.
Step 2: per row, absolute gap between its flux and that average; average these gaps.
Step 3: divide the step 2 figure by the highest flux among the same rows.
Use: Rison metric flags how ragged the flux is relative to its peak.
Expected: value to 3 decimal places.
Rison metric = 0.073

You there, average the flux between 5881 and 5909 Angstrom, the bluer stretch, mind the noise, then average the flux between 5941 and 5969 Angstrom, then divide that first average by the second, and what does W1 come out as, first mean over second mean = 0.83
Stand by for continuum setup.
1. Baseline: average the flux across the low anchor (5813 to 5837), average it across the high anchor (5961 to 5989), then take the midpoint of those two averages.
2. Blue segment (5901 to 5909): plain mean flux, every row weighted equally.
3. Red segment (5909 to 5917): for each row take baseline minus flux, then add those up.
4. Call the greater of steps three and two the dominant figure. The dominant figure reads 27.0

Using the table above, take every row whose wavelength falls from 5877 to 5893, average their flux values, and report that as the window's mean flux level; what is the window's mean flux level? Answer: 24.0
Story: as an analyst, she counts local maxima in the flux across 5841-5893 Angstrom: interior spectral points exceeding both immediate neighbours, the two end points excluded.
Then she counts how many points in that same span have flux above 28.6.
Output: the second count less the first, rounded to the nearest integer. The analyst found 2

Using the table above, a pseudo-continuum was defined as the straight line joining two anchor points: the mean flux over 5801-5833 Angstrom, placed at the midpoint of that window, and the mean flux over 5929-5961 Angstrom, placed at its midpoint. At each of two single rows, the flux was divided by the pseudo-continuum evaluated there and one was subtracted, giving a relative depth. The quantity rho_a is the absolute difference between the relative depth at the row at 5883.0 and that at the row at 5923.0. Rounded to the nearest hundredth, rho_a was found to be 0.17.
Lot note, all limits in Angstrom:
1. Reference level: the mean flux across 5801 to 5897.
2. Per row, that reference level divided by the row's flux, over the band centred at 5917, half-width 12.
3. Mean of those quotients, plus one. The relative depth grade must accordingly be 1.993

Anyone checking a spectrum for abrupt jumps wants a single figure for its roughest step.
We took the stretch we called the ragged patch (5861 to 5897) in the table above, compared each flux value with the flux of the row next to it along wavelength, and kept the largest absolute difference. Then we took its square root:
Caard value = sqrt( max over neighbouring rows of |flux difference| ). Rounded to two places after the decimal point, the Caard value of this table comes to 1.99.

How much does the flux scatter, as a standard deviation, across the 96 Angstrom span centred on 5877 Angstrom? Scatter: 2.9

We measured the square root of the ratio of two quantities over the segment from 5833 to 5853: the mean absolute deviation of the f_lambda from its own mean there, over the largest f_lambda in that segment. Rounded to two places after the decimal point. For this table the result 0.19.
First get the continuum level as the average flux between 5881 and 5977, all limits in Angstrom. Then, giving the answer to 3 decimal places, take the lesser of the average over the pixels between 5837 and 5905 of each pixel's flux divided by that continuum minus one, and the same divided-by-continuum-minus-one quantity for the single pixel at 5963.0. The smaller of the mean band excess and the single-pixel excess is -0.014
